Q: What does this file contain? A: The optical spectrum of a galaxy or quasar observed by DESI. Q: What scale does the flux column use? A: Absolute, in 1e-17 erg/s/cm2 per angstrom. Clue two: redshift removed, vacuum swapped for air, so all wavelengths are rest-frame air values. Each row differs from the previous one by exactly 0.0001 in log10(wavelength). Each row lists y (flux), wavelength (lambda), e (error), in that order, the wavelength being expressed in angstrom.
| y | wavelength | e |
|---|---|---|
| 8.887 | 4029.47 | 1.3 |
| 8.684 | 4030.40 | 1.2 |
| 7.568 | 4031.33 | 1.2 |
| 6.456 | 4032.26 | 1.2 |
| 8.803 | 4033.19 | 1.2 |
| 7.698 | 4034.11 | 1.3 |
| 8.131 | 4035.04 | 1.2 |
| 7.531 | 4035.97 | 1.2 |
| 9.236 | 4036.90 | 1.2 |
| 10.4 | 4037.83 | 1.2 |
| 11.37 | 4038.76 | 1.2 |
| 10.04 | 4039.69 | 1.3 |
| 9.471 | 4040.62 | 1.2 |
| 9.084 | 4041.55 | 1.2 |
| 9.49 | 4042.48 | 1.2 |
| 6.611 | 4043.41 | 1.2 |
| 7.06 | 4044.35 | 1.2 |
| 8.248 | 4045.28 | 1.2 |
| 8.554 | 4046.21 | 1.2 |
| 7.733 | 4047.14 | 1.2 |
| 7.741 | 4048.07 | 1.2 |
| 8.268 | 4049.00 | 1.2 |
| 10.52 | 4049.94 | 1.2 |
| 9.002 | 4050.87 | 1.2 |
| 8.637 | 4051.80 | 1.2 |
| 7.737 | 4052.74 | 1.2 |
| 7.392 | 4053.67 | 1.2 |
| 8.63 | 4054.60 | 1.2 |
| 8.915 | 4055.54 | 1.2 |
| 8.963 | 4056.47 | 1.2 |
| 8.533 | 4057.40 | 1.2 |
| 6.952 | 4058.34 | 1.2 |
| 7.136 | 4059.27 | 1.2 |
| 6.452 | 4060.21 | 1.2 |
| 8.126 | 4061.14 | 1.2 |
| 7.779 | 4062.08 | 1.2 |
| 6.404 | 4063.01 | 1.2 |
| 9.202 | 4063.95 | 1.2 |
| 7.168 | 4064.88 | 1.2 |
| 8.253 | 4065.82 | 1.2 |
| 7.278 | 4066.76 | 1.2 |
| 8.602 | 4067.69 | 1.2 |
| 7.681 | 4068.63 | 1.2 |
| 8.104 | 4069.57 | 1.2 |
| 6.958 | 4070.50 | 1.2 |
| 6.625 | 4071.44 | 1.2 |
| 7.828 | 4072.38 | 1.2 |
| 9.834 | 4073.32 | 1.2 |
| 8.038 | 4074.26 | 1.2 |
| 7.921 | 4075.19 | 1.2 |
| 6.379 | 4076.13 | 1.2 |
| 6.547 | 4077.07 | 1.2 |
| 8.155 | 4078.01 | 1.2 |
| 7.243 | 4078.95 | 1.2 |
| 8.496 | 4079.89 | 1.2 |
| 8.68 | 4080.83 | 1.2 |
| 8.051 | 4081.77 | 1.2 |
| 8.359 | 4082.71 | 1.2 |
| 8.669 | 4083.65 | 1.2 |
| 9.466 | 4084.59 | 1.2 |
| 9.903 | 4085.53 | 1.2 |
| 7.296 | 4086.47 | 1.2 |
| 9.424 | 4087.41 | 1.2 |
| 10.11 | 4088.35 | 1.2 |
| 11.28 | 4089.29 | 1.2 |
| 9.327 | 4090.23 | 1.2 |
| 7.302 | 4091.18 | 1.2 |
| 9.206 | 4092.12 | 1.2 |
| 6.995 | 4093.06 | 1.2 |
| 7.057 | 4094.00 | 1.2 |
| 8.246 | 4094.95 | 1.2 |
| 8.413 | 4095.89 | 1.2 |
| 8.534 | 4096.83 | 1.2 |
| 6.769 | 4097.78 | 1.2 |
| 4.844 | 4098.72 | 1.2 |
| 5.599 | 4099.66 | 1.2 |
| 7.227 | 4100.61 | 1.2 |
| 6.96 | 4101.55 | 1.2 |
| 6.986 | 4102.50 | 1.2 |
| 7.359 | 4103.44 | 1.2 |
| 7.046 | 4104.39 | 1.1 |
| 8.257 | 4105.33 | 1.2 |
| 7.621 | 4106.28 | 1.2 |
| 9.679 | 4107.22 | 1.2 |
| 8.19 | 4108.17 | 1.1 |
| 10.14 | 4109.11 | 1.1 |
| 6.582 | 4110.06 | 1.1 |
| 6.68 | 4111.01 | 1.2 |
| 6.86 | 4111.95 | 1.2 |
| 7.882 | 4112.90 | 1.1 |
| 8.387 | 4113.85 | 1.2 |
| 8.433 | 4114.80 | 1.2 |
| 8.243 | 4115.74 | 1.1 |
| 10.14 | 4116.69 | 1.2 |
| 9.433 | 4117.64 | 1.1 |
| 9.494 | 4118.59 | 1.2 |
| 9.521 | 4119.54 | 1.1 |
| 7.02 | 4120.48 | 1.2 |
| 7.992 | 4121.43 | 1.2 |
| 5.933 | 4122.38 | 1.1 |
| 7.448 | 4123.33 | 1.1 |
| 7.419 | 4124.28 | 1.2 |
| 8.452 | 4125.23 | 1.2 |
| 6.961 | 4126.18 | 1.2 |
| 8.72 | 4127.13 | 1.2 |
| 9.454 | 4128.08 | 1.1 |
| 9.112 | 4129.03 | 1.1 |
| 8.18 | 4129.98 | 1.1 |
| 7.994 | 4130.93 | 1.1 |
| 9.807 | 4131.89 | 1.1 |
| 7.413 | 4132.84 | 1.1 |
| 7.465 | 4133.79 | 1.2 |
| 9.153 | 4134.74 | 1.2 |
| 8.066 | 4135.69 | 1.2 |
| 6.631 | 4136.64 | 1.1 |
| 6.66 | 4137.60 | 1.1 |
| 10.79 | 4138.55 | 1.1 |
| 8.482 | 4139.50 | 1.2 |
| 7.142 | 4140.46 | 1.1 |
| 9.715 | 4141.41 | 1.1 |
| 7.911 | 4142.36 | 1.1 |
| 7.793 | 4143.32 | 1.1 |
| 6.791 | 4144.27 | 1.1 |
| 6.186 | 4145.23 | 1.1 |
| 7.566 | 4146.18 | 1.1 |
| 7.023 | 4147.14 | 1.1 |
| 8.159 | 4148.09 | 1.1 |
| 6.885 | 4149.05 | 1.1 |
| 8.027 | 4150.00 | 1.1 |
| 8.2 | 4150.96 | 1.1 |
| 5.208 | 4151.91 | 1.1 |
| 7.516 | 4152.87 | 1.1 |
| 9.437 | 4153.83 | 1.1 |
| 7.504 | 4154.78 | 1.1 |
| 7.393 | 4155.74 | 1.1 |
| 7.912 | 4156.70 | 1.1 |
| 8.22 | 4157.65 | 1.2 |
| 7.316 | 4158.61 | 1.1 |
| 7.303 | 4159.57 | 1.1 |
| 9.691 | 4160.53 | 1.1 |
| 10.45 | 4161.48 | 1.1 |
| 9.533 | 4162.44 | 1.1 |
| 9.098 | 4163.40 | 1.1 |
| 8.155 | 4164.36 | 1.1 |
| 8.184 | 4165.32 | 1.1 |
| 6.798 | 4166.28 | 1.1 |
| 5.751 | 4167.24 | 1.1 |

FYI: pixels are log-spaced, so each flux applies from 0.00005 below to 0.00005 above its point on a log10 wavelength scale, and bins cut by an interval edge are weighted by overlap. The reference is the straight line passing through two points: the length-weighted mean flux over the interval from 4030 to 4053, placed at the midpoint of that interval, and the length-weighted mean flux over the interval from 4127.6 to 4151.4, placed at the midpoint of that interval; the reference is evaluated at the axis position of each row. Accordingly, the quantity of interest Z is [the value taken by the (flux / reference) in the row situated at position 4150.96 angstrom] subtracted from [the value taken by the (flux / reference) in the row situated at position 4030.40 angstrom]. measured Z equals -0.02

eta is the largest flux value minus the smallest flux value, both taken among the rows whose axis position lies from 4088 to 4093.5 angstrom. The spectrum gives 4.3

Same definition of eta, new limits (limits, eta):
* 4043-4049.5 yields 1.9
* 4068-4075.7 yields 3.2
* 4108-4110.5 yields 3.6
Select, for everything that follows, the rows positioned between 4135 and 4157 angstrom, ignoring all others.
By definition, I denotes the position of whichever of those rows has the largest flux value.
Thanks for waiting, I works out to 4138.55 angstrom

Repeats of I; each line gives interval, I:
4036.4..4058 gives 4038.76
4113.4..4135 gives 4116.69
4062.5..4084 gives 4073.32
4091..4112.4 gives 4109.11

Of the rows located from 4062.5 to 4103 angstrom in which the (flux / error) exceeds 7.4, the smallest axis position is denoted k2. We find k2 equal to 4063.95 angstrom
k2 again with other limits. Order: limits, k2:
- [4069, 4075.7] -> 4073.32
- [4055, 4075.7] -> 4055.54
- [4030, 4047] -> 4036.90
